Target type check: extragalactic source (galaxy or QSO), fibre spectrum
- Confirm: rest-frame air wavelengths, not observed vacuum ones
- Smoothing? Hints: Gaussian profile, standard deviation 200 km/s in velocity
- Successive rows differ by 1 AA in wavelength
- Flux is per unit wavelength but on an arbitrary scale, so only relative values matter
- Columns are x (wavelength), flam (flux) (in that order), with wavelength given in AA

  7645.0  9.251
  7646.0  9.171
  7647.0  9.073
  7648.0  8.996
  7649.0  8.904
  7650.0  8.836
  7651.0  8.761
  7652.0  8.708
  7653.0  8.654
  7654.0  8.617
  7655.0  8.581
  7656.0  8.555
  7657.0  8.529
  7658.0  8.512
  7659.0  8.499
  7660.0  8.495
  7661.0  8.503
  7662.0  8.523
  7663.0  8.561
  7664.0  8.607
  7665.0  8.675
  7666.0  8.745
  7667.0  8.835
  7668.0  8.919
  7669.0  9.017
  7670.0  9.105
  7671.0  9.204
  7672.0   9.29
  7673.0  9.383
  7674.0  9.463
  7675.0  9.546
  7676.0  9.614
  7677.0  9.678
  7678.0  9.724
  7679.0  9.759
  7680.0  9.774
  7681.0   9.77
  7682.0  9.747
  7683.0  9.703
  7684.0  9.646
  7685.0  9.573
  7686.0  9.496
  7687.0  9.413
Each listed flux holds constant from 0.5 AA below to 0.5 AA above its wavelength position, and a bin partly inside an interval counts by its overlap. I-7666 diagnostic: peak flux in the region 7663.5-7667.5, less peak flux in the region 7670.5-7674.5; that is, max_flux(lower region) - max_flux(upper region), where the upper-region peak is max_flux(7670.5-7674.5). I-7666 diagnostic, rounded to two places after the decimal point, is -0.63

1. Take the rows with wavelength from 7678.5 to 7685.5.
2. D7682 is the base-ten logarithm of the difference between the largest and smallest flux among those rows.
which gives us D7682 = -0.70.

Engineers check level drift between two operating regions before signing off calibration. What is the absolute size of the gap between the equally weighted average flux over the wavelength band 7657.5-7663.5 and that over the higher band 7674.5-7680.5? 1.17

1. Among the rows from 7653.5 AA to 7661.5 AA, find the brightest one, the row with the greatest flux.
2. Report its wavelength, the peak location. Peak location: 7654.0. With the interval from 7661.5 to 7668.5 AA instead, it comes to 7668.0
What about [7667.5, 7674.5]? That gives 7674.0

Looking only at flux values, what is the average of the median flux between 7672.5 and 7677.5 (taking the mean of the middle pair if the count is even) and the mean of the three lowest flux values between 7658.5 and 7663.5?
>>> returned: 9.02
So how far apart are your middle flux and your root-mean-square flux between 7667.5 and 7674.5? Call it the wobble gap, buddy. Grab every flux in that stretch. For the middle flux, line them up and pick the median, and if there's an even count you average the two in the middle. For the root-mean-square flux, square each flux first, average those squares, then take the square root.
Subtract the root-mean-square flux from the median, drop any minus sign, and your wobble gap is 0.0049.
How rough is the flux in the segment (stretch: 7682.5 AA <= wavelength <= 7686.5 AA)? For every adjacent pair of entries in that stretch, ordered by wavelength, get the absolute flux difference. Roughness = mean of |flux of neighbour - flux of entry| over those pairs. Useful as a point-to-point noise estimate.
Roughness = 0.07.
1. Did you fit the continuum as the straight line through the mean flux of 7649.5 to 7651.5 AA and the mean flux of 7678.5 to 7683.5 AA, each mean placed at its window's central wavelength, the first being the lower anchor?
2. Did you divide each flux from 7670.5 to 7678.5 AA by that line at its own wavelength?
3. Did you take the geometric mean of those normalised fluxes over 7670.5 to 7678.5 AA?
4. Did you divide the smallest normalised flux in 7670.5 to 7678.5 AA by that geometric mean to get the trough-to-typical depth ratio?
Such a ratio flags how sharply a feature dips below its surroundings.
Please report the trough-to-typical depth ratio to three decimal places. 0.981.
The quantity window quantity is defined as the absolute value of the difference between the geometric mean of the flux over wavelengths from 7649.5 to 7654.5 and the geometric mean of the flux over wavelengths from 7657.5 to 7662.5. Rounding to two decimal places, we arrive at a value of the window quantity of 0.21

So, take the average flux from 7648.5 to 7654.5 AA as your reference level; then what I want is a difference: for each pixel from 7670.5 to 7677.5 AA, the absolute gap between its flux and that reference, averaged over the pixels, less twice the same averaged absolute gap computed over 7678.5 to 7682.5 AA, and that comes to -1.32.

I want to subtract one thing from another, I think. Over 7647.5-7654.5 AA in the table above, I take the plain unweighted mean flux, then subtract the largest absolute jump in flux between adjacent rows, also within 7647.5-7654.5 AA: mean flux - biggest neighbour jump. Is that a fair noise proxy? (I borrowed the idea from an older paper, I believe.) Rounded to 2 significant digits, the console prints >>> 8.7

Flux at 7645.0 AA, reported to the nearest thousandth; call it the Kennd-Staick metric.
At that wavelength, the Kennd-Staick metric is 9.251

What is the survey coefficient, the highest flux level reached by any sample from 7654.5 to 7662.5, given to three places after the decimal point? 8.581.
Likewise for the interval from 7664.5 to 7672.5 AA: 9.290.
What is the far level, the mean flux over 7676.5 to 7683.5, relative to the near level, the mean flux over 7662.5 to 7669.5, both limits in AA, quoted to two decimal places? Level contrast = 1.11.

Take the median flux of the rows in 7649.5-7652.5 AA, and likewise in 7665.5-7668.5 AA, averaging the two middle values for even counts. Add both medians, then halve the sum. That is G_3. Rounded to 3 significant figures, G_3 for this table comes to 8.80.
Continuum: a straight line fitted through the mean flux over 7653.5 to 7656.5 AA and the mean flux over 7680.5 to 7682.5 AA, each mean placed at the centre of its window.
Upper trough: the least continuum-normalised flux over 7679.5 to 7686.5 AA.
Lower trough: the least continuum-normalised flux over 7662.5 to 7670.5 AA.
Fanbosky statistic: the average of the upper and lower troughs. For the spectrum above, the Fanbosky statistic 0.96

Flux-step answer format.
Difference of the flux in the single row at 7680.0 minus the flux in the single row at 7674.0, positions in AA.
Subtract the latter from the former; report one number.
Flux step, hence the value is 0.3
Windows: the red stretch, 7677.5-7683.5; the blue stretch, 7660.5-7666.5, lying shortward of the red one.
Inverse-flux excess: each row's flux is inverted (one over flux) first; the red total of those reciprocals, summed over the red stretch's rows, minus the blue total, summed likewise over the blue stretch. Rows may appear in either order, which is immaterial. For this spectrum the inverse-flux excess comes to -0.082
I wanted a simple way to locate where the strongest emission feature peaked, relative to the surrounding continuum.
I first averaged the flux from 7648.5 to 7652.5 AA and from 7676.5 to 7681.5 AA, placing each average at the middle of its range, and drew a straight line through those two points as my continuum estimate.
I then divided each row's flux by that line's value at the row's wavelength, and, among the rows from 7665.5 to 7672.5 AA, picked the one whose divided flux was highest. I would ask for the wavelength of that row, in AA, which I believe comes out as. 7672.0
